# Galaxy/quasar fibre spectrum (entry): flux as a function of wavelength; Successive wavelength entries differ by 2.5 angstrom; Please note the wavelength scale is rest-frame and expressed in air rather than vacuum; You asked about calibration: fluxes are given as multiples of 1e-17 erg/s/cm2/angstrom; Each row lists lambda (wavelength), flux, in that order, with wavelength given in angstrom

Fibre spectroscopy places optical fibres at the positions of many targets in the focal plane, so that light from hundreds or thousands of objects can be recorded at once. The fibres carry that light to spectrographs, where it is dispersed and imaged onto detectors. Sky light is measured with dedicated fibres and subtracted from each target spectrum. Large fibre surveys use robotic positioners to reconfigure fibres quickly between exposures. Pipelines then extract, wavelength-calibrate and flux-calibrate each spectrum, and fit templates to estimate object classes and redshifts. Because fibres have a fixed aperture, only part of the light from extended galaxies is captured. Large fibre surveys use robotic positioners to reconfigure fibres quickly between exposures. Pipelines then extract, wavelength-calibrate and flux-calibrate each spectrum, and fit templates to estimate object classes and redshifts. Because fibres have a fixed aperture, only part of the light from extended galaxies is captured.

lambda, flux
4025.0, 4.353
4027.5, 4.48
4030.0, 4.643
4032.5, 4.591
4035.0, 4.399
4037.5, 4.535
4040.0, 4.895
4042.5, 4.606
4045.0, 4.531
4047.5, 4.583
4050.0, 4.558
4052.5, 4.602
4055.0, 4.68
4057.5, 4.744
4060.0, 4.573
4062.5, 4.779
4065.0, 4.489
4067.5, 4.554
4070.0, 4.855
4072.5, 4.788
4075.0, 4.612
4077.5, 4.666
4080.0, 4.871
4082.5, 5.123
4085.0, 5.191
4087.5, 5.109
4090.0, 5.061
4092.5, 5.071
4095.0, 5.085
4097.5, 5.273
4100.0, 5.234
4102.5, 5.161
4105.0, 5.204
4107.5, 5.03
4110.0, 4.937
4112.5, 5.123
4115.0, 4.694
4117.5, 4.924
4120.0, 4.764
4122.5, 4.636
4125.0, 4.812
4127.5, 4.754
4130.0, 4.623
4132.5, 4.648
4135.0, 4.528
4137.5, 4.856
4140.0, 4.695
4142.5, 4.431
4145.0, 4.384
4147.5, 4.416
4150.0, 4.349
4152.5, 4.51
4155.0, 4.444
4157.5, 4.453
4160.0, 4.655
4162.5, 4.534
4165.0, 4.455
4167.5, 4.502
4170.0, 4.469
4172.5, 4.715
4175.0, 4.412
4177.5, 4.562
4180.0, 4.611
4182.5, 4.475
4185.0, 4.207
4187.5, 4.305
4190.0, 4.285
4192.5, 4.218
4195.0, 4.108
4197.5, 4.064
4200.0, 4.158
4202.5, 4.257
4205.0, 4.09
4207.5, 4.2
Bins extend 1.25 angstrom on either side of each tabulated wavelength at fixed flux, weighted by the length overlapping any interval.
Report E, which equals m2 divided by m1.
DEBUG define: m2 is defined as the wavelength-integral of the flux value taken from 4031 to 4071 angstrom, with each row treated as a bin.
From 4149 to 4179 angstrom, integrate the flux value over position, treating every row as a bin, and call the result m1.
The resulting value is 1.4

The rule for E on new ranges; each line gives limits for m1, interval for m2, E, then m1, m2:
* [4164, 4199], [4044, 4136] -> 2.9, 153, 445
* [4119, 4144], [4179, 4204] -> 0.9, 117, 107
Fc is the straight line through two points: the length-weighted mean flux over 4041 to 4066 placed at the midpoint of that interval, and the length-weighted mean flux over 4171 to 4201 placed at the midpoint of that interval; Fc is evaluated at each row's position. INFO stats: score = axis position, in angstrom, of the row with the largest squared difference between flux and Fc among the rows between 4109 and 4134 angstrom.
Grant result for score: 4112.5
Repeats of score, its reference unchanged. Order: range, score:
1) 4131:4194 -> 4137.5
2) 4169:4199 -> 4172.5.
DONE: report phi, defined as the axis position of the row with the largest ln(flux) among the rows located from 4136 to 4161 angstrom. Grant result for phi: 4137.5 angstrom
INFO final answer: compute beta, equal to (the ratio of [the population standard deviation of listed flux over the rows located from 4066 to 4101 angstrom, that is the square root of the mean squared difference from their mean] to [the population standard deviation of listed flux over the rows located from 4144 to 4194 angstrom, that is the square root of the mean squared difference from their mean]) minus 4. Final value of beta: -2.3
